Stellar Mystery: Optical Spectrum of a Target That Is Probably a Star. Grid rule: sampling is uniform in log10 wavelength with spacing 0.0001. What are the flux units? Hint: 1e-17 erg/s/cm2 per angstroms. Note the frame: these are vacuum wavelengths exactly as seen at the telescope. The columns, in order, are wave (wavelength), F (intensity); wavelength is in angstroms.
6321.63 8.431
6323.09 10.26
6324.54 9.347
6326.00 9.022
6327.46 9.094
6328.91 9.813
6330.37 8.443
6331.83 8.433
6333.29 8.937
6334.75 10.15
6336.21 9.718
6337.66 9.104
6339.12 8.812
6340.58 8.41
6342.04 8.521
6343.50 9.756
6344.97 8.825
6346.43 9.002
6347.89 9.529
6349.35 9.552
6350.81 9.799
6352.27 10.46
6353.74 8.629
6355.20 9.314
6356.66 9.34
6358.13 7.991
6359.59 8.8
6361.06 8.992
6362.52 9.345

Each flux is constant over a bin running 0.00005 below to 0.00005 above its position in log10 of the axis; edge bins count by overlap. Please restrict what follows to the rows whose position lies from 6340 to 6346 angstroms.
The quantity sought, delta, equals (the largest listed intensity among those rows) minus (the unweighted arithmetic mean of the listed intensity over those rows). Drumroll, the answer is 0.88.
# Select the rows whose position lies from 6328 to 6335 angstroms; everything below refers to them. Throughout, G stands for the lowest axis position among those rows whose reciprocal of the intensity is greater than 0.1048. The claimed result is 6330.37 angstroms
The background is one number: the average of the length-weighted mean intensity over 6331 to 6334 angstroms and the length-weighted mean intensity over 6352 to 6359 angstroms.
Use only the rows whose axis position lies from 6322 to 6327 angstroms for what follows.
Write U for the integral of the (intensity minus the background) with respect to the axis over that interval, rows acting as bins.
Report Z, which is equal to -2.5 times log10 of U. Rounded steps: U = 2.9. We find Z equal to -1.16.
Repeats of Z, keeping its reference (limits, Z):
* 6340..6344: 3.77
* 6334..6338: -1.33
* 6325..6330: -0.73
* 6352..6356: -0.74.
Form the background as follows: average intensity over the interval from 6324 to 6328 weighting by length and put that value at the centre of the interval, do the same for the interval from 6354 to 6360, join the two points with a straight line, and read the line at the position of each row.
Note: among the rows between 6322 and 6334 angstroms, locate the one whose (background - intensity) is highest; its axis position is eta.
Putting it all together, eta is 6330.37 angstroms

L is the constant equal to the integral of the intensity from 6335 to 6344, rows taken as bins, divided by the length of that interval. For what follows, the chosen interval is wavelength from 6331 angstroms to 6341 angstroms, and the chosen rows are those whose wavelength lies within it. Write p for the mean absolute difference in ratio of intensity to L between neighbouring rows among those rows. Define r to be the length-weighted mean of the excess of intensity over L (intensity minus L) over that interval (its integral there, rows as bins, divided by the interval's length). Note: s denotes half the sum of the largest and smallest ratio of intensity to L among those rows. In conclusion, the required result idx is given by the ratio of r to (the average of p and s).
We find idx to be -0.01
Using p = 0.063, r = -0.01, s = 1.02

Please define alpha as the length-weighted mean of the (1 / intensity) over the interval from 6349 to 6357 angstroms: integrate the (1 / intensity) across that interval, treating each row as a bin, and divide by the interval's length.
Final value 0.105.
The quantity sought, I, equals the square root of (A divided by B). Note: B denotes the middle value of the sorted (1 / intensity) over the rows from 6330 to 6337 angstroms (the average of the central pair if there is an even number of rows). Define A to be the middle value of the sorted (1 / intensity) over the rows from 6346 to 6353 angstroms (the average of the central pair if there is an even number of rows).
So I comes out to 0.97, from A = 0.105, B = 0.112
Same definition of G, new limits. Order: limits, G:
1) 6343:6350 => 6344.97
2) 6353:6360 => 6353.74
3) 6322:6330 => 6324.54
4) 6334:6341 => 6337.66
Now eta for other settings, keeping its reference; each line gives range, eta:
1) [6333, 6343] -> 6340.58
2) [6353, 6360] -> 6358.13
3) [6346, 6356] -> 6353.74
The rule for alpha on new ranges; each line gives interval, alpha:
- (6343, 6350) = 0.107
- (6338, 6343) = 0.115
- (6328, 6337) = 0.109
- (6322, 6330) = 0.107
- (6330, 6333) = 0.117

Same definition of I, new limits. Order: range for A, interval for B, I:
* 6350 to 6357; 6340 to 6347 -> 0.97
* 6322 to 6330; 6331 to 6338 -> 0.99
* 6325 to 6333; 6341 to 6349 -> 1.00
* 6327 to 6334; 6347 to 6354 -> 1.03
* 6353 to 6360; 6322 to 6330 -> 1.03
